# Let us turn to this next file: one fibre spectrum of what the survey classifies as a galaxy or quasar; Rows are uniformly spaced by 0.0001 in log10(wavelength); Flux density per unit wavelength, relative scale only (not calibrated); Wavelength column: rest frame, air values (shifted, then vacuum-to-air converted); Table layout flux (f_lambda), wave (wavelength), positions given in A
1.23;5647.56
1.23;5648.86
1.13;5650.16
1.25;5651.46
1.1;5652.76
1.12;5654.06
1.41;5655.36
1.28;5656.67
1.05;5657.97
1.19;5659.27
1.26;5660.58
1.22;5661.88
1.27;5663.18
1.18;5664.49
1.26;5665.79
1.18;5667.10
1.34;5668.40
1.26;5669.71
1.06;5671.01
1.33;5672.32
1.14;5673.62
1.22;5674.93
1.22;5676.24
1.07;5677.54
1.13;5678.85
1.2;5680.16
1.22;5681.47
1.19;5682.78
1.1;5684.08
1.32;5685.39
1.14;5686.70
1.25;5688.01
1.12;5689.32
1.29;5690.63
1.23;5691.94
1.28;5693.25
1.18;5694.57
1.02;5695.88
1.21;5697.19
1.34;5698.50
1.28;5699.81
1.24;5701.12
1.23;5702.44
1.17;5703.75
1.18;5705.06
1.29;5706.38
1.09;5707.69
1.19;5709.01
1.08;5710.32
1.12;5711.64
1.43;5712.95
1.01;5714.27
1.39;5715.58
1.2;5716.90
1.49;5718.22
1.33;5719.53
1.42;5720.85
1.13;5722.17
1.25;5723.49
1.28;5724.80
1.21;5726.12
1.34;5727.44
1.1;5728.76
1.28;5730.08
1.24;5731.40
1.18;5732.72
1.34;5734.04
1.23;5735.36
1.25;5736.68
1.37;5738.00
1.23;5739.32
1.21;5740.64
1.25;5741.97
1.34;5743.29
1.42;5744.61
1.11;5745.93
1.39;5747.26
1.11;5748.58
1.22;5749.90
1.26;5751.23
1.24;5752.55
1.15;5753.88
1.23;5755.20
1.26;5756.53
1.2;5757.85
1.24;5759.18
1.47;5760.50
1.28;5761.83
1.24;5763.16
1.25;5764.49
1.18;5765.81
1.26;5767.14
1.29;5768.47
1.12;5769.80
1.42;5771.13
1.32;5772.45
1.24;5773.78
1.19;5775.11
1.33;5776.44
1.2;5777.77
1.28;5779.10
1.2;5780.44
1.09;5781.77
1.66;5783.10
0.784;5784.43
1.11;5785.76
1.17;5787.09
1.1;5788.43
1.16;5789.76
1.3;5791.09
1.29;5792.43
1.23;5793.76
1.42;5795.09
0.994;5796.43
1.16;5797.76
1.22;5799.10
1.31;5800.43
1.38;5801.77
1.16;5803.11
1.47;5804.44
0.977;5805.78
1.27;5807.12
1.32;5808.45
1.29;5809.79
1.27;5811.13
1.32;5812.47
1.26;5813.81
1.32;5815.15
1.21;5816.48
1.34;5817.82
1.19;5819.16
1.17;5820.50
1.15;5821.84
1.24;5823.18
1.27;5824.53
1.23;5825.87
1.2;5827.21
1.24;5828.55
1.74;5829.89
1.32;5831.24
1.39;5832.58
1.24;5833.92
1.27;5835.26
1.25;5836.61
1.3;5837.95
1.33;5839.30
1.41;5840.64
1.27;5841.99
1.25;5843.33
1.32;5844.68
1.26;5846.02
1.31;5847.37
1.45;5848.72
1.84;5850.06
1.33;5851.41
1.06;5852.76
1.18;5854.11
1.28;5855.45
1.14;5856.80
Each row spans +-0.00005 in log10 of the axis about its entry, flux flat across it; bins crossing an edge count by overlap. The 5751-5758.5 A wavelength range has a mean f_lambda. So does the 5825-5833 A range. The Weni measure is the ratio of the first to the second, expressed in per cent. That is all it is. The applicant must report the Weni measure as 90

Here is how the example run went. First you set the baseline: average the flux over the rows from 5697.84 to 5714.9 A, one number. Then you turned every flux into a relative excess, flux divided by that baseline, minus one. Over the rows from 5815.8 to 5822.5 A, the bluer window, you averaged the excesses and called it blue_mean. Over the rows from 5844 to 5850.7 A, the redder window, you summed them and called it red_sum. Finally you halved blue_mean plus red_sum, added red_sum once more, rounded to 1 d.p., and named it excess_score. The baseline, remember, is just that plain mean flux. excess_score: 1.4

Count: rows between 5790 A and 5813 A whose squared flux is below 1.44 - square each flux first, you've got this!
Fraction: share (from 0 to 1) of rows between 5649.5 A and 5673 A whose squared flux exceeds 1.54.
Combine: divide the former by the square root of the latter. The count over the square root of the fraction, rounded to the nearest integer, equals 6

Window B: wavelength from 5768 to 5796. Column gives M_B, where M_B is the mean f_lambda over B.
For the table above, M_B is 1.23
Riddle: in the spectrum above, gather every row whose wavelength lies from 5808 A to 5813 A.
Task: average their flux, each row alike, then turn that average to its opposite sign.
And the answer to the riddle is -1.30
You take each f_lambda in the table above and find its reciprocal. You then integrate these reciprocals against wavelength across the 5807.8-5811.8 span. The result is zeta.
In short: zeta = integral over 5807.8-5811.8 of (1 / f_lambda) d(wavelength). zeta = 3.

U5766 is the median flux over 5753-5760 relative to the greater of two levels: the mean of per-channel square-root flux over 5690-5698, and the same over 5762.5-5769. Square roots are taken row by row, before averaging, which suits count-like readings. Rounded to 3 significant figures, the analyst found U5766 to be 1.10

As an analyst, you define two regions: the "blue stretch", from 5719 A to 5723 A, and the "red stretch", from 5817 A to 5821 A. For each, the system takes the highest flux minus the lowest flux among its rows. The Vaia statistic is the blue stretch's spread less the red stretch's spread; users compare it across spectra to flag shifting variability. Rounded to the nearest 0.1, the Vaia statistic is 0.1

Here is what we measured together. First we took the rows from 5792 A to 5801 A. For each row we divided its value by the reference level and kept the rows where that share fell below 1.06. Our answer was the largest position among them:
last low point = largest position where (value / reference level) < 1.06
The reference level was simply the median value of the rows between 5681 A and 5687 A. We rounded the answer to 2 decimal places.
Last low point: 5799.10 A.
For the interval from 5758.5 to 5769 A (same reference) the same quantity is 5767.14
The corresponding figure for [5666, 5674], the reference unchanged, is 5673.62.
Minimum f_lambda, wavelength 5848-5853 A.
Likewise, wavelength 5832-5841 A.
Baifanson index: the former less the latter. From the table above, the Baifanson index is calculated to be -0.2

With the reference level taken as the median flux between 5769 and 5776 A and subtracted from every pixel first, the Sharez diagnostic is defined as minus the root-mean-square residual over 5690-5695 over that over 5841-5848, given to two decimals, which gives -0.88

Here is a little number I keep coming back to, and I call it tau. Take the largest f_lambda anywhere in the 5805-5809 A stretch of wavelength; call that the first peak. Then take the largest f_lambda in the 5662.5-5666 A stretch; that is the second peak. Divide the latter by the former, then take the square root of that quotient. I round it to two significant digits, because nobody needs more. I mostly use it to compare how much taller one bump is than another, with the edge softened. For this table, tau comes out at 0.98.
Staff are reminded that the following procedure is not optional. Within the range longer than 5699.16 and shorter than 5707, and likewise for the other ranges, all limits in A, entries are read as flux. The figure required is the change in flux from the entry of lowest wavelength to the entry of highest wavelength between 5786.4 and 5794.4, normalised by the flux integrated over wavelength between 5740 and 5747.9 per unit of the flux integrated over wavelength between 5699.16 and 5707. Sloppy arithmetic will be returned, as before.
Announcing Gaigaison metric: 0.06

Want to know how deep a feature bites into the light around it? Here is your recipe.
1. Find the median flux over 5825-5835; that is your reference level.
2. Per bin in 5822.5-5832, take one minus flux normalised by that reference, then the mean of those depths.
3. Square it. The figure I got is 0.0042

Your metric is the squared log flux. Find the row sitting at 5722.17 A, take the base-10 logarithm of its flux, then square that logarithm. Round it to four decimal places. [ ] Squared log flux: 0.0028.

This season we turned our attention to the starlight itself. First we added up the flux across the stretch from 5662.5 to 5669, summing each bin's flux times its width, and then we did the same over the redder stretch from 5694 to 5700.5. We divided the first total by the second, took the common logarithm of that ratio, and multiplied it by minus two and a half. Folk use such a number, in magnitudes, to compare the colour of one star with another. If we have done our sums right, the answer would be -0.03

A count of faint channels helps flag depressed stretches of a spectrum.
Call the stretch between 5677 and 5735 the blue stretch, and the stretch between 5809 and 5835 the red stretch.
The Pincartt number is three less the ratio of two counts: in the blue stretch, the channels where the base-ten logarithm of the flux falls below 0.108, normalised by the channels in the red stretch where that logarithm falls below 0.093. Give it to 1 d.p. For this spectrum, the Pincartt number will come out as -2.5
